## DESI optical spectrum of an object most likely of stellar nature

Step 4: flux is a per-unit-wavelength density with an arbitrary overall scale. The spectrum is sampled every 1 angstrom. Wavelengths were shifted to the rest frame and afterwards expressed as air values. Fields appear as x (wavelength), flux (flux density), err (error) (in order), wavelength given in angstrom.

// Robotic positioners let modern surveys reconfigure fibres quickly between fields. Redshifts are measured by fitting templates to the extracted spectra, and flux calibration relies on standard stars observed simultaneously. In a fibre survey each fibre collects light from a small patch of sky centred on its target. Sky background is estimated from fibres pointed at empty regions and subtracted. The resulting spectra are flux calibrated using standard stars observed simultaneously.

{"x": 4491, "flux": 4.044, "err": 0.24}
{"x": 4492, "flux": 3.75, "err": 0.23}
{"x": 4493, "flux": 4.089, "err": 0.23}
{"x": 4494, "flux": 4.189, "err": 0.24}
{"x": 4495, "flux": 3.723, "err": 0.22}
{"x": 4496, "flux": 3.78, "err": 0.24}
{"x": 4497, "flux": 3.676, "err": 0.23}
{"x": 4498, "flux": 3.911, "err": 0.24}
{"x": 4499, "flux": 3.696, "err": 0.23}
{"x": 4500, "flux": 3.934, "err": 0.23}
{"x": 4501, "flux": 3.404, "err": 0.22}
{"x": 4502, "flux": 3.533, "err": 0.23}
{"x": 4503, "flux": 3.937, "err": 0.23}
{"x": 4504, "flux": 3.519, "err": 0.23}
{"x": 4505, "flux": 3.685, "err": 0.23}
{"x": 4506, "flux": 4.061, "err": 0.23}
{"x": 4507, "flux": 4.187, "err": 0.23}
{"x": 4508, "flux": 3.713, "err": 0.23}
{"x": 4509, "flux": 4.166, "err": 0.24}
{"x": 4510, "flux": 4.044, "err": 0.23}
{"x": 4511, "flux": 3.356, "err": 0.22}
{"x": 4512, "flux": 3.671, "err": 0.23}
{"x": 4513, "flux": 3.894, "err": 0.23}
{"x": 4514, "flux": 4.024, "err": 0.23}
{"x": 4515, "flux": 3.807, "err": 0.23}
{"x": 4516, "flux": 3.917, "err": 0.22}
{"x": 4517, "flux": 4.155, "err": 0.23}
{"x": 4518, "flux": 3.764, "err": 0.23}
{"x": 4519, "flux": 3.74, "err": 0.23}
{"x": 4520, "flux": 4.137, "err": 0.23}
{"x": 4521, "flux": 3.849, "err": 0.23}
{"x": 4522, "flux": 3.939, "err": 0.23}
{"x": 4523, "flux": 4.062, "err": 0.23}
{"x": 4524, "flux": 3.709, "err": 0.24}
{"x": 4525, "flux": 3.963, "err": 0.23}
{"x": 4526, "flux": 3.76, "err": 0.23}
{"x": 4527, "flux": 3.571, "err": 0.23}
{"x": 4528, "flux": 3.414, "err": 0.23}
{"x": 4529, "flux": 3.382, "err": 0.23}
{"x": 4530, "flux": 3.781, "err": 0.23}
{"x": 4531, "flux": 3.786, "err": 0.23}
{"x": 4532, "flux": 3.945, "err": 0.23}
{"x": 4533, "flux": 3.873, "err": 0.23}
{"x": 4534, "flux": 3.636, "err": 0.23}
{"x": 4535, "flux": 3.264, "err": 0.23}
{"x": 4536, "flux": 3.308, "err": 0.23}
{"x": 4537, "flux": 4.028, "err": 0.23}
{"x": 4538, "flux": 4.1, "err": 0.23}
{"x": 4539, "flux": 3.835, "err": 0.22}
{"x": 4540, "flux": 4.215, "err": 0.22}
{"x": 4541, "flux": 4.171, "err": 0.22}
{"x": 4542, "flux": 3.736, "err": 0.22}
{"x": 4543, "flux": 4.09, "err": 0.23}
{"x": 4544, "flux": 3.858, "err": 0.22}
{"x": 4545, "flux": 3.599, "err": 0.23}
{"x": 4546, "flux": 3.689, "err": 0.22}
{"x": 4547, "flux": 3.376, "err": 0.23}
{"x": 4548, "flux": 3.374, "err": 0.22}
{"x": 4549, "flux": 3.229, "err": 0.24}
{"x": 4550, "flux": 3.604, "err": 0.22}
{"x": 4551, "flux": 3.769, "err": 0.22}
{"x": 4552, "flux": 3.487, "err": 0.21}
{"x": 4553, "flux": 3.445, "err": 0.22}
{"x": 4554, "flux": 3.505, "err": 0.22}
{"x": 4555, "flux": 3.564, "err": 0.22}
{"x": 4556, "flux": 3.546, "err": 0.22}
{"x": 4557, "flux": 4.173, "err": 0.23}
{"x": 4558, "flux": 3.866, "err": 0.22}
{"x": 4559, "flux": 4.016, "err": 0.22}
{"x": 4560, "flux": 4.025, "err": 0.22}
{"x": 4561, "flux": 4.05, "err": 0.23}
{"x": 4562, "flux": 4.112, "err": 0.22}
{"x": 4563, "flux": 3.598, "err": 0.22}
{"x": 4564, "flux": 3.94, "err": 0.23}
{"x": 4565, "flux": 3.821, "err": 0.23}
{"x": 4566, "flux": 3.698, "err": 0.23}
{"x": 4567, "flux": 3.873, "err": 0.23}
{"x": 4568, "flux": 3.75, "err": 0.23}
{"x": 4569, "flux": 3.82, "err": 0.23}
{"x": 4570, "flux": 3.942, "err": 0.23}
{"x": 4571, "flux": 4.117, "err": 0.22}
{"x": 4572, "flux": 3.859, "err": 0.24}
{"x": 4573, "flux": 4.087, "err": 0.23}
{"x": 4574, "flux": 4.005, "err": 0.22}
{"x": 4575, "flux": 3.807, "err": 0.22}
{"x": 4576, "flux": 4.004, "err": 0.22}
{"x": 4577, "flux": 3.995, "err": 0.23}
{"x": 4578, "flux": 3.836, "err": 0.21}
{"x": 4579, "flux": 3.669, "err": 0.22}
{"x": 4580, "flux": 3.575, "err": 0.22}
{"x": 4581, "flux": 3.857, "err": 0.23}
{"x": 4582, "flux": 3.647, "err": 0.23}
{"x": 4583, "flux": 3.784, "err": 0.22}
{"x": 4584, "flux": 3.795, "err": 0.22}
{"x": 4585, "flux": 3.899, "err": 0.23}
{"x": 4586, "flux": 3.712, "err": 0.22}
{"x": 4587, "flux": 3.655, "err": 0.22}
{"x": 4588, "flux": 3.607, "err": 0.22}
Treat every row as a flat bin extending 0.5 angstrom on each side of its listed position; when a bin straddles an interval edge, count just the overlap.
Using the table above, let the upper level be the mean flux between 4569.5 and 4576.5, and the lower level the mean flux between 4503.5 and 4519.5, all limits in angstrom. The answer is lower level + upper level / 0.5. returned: 11.8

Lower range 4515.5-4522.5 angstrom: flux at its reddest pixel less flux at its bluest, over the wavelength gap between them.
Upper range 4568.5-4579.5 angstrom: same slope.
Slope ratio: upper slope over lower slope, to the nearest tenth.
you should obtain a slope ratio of -4.1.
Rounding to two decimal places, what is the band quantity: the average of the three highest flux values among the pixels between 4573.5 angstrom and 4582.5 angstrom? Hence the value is 4.00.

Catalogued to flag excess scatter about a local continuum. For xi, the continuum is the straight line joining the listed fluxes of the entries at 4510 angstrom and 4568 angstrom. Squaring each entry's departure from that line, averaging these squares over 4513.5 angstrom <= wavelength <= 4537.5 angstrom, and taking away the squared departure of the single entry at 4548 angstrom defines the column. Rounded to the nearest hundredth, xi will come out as -0.14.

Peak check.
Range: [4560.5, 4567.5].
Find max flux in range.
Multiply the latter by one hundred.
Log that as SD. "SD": 411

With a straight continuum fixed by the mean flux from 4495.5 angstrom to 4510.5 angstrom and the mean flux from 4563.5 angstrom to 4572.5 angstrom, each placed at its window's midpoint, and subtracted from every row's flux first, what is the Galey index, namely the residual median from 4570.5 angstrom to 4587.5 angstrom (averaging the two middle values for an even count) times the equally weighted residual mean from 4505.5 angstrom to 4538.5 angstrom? 0.0005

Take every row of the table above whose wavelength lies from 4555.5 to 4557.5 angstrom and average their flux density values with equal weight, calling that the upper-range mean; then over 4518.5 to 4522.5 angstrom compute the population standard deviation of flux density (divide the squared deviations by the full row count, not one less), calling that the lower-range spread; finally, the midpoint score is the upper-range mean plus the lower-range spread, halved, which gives 2.00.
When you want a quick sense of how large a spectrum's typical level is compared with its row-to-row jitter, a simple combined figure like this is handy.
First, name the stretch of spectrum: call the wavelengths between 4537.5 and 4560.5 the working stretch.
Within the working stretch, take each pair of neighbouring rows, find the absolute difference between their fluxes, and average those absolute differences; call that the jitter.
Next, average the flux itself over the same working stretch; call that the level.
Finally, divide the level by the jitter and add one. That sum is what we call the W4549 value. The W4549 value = 18.9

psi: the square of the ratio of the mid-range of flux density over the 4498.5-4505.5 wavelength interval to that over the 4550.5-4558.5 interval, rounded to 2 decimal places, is 0.93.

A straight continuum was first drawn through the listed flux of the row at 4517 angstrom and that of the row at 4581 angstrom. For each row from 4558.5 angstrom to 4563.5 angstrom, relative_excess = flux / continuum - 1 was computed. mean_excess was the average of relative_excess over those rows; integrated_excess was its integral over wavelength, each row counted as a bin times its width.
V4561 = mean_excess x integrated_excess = 0.000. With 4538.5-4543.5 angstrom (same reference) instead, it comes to 0.000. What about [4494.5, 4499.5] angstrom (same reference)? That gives 0.067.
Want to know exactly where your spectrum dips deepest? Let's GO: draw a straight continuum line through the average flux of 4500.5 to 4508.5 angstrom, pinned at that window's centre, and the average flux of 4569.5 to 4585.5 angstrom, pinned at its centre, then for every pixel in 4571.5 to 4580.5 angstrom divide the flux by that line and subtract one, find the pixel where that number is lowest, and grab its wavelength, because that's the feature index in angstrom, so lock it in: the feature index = 4580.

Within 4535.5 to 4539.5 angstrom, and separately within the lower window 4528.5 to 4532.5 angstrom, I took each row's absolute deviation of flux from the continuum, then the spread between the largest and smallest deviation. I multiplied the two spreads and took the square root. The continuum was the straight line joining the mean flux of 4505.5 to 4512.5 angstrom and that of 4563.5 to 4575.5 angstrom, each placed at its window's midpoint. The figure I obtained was 0.486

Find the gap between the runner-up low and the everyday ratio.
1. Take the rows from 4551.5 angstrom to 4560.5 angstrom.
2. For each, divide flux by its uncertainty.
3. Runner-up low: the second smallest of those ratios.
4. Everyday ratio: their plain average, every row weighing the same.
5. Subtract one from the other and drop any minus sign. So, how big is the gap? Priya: 1.0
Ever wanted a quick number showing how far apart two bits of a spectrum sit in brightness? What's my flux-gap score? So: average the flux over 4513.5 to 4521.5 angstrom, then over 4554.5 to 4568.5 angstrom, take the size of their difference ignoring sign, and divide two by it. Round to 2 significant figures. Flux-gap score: 31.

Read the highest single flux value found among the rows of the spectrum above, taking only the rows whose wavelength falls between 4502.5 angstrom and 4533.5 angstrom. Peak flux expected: 4.187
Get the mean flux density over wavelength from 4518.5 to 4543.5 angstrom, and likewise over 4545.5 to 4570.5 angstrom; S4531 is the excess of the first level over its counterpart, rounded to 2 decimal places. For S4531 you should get 0.08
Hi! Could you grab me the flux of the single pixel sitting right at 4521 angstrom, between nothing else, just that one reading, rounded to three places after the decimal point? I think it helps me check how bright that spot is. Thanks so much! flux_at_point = 3.849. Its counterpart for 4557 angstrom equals 4.173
